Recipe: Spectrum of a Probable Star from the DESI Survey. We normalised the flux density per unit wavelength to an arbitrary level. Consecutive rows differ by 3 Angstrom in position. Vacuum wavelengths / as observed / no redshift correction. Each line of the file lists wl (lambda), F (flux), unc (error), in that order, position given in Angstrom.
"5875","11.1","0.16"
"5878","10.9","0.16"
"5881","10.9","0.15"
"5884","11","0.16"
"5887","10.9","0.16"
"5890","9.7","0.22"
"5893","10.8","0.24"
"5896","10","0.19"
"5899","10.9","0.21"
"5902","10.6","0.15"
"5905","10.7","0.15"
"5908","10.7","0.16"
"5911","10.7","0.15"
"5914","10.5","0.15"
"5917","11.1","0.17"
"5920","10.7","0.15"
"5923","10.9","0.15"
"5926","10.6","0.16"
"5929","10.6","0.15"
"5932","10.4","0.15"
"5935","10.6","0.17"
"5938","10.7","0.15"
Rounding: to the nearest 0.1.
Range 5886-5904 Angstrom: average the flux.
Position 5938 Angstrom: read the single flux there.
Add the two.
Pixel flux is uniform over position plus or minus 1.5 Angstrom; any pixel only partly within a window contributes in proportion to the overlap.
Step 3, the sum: 21.2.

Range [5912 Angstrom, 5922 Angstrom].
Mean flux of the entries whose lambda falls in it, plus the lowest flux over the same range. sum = 21.3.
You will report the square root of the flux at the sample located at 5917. 3.33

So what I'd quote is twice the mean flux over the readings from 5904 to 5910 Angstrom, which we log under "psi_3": 21.4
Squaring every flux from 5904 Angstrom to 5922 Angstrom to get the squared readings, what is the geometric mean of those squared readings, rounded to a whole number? 115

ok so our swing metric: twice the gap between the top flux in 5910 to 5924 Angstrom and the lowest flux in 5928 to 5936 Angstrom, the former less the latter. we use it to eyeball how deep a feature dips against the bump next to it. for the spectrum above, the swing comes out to 1.4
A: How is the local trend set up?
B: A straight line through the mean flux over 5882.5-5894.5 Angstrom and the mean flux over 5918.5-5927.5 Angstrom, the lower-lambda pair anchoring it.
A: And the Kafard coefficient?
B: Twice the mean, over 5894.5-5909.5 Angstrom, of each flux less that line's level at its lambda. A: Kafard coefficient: -0.1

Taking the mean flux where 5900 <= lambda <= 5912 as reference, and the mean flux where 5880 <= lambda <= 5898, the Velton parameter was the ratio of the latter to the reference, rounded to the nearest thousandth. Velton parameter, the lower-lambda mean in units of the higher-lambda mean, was 0.988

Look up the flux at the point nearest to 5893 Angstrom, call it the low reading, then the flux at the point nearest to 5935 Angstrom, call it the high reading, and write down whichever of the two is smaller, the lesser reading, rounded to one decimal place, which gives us 10.6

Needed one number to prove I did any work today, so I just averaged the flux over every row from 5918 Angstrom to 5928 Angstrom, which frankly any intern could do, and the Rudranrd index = 10.7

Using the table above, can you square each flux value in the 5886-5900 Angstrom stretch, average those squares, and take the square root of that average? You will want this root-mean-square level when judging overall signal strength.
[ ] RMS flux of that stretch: 10.5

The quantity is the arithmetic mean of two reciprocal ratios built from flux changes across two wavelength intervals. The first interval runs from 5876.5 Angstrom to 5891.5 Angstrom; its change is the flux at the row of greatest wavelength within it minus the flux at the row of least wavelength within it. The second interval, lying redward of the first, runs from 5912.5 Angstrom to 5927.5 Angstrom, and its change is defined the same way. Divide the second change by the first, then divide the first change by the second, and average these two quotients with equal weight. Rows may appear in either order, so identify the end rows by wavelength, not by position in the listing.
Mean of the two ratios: -6.0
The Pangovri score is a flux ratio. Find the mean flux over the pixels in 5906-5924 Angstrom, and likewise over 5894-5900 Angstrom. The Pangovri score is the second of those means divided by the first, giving 0.97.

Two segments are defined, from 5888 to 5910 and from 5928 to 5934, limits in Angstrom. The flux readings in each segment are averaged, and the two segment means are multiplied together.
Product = 110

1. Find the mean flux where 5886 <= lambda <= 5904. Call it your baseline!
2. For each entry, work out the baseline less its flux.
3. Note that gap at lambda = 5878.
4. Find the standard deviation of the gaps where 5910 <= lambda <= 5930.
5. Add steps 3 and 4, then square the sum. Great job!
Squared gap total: 0.05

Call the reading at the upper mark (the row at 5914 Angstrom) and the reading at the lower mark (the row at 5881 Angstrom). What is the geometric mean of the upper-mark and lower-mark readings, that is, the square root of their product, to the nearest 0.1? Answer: 10.7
